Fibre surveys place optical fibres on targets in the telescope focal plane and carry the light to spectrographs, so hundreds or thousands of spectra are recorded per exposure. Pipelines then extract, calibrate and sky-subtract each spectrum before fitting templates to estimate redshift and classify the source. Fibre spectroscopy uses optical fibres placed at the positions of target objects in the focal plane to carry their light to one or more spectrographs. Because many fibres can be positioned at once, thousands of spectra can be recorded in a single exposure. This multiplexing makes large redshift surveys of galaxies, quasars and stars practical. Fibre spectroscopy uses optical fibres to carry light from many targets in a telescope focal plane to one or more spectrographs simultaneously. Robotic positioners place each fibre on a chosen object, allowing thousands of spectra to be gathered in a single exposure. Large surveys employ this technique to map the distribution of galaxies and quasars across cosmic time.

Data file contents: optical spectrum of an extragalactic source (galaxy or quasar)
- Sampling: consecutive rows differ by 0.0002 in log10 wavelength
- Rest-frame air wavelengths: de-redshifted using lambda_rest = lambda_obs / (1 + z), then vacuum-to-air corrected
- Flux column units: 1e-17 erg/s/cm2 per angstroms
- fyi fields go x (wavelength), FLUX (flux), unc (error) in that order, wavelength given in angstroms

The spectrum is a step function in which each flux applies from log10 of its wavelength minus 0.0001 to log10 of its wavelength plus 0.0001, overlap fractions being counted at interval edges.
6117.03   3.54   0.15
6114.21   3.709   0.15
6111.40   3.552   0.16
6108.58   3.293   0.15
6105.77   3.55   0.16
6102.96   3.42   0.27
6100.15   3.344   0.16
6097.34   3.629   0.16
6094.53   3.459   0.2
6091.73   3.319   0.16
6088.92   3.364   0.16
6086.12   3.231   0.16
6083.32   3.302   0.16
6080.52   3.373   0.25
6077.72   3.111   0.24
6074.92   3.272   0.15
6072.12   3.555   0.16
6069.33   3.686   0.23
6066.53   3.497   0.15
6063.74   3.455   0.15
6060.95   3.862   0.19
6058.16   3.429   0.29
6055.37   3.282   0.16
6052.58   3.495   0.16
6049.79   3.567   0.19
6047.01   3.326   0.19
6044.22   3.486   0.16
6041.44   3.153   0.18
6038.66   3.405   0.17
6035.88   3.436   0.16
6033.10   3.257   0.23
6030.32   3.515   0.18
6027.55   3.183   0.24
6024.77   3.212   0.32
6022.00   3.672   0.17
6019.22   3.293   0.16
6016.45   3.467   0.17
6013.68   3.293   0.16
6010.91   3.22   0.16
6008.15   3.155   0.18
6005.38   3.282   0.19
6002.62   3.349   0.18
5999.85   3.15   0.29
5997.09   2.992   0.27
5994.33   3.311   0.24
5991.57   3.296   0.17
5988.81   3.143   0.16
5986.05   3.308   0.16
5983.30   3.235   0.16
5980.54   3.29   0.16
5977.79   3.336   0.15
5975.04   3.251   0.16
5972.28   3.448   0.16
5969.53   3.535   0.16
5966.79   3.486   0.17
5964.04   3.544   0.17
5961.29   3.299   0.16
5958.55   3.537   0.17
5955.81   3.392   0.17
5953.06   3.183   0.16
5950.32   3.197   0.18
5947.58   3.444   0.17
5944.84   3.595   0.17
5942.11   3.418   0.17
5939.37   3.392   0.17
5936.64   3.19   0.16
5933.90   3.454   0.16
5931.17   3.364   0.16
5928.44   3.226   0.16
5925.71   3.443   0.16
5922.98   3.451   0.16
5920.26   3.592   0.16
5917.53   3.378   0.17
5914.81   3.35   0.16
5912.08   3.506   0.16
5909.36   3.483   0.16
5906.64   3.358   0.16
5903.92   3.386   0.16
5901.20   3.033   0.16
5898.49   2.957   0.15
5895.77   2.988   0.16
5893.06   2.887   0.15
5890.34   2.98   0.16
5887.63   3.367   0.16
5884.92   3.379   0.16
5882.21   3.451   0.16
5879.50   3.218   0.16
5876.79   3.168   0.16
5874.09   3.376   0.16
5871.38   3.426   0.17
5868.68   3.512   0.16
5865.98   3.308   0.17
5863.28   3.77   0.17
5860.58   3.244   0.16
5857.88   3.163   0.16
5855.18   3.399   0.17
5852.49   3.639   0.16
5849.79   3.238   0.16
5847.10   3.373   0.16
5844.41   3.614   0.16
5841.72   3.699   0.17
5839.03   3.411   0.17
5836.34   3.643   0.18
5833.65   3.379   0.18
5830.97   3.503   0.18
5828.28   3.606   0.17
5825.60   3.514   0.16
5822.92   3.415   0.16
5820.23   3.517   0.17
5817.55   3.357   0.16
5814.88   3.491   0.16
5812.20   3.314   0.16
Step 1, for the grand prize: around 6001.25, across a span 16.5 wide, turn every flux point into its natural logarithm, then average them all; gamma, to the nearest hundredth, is 1.16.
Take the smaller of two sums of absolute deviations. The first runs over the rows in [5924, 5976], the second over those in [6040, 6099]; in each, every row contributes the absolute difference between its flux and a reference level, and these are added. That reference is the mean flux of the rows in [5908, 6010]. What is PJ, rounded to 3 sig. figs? 2.25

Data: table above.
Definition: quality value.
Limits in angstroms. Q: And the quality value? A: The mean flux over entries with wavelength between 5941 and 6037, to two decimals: 3.33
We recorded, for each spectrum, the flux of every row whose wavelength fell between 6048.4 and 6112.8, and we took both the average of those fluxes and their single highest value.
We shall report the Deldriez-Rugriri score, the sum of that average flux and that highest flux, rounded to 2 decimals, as 7.30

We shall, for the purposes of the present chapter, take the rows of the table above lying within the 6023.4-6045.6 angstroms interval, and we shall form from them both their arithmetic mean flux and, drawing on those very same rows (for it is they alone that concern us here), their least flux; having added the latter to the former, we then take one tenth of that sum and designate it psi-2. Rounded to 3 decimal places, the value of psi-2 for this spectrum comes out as 0.648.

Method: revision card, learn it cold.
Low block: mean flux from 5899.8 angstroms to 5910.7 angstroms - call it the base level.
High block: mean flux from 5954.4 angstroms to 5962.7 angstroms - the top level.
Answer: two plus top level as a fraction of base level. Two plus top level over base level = 3.028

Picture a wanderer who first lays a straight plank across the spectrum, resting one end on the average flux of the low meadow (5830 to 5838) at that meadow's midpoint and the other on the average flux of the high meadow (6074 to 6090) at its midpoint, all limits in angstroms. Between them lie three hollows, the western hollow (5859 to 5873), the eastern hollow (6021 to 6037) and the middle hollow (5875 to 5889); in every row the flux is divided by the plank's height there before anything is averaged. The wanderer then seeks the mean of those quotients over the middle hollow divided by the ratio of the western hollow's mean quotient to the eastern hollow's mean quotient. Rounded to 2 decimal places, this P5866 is 0.98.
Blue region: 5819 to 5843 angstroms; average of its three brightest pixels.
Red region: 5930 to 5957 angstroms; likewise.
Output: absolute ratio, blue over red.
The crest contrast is 1.043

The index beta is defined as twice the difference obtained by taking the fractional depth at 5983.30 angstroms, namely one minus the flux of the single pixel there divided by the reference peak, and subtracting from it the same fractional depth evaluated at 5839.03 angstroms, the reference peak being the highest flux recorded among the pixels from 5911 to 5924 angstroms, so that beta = 0.10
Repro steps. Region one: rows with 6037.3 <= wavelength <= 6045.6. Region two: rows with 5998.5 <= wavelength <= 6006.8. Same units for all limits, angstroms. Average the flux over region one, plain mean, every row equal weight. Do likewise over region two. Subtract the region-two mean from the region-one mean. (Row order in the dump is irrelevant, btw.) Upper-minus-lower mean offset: 0.1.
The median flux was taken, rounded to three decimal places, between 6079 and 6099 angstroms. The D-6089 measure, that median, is 3.364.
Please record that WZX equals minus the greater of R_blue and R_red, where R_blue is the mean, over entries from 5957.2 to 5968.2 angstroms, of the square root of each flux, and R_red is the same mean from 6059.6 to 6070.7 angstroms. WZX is -1.90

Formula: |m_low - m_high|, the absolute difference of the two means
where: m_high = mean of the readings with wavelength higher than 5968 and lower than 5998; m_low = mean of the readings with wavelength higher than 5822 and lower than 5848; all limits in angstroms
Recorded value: 0.23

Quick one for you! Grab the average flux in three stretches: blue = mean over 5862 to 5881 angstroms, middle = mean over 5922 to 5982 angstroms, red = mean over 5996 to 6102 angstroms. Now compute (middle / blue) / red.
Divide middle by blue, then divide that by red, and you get 0.296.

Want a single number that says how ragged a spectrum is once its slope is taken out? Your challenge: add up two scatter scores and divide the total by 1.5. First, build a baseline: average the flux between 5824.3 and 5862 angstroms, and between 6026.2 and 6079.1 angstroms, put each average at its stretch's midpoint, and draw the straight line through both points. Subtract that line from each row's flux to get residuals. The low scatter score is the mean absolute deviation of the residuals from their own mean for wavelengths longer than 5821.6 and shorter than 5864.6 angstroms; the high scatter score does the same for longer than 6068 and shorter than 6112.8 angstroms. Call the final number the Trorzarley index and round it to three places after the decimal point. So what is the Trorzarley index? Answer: 0.184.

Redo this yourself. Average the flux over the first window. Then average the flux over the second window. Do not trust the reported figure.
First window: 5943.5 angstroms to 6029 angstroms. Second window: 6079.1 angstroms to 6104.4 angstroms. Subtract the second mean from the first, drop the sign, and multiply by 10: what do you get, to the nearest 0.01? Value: 0.57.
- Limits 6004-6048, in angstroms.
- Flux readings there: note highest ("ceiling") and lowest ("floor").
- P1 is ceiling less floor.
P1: 0.52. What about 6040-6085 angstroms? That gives 0.75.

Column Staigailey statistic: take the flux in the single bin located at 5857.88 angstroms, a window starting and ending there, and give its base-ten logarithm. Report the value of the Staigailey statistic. 0.50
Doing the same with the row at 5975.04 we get 0.51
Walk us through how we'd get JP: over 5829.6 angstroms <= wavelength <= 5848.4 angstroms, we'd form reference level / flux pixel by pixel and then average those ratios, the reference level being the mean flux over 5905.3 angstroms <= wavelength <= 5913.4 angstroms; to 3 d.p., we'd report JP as 0.982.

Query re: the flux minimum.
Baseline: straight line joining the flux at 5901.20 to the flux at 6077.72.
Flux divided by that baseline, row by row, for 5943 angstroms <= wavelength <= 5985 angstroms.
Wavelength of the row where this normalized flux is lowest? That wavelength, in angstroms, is 5953.06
